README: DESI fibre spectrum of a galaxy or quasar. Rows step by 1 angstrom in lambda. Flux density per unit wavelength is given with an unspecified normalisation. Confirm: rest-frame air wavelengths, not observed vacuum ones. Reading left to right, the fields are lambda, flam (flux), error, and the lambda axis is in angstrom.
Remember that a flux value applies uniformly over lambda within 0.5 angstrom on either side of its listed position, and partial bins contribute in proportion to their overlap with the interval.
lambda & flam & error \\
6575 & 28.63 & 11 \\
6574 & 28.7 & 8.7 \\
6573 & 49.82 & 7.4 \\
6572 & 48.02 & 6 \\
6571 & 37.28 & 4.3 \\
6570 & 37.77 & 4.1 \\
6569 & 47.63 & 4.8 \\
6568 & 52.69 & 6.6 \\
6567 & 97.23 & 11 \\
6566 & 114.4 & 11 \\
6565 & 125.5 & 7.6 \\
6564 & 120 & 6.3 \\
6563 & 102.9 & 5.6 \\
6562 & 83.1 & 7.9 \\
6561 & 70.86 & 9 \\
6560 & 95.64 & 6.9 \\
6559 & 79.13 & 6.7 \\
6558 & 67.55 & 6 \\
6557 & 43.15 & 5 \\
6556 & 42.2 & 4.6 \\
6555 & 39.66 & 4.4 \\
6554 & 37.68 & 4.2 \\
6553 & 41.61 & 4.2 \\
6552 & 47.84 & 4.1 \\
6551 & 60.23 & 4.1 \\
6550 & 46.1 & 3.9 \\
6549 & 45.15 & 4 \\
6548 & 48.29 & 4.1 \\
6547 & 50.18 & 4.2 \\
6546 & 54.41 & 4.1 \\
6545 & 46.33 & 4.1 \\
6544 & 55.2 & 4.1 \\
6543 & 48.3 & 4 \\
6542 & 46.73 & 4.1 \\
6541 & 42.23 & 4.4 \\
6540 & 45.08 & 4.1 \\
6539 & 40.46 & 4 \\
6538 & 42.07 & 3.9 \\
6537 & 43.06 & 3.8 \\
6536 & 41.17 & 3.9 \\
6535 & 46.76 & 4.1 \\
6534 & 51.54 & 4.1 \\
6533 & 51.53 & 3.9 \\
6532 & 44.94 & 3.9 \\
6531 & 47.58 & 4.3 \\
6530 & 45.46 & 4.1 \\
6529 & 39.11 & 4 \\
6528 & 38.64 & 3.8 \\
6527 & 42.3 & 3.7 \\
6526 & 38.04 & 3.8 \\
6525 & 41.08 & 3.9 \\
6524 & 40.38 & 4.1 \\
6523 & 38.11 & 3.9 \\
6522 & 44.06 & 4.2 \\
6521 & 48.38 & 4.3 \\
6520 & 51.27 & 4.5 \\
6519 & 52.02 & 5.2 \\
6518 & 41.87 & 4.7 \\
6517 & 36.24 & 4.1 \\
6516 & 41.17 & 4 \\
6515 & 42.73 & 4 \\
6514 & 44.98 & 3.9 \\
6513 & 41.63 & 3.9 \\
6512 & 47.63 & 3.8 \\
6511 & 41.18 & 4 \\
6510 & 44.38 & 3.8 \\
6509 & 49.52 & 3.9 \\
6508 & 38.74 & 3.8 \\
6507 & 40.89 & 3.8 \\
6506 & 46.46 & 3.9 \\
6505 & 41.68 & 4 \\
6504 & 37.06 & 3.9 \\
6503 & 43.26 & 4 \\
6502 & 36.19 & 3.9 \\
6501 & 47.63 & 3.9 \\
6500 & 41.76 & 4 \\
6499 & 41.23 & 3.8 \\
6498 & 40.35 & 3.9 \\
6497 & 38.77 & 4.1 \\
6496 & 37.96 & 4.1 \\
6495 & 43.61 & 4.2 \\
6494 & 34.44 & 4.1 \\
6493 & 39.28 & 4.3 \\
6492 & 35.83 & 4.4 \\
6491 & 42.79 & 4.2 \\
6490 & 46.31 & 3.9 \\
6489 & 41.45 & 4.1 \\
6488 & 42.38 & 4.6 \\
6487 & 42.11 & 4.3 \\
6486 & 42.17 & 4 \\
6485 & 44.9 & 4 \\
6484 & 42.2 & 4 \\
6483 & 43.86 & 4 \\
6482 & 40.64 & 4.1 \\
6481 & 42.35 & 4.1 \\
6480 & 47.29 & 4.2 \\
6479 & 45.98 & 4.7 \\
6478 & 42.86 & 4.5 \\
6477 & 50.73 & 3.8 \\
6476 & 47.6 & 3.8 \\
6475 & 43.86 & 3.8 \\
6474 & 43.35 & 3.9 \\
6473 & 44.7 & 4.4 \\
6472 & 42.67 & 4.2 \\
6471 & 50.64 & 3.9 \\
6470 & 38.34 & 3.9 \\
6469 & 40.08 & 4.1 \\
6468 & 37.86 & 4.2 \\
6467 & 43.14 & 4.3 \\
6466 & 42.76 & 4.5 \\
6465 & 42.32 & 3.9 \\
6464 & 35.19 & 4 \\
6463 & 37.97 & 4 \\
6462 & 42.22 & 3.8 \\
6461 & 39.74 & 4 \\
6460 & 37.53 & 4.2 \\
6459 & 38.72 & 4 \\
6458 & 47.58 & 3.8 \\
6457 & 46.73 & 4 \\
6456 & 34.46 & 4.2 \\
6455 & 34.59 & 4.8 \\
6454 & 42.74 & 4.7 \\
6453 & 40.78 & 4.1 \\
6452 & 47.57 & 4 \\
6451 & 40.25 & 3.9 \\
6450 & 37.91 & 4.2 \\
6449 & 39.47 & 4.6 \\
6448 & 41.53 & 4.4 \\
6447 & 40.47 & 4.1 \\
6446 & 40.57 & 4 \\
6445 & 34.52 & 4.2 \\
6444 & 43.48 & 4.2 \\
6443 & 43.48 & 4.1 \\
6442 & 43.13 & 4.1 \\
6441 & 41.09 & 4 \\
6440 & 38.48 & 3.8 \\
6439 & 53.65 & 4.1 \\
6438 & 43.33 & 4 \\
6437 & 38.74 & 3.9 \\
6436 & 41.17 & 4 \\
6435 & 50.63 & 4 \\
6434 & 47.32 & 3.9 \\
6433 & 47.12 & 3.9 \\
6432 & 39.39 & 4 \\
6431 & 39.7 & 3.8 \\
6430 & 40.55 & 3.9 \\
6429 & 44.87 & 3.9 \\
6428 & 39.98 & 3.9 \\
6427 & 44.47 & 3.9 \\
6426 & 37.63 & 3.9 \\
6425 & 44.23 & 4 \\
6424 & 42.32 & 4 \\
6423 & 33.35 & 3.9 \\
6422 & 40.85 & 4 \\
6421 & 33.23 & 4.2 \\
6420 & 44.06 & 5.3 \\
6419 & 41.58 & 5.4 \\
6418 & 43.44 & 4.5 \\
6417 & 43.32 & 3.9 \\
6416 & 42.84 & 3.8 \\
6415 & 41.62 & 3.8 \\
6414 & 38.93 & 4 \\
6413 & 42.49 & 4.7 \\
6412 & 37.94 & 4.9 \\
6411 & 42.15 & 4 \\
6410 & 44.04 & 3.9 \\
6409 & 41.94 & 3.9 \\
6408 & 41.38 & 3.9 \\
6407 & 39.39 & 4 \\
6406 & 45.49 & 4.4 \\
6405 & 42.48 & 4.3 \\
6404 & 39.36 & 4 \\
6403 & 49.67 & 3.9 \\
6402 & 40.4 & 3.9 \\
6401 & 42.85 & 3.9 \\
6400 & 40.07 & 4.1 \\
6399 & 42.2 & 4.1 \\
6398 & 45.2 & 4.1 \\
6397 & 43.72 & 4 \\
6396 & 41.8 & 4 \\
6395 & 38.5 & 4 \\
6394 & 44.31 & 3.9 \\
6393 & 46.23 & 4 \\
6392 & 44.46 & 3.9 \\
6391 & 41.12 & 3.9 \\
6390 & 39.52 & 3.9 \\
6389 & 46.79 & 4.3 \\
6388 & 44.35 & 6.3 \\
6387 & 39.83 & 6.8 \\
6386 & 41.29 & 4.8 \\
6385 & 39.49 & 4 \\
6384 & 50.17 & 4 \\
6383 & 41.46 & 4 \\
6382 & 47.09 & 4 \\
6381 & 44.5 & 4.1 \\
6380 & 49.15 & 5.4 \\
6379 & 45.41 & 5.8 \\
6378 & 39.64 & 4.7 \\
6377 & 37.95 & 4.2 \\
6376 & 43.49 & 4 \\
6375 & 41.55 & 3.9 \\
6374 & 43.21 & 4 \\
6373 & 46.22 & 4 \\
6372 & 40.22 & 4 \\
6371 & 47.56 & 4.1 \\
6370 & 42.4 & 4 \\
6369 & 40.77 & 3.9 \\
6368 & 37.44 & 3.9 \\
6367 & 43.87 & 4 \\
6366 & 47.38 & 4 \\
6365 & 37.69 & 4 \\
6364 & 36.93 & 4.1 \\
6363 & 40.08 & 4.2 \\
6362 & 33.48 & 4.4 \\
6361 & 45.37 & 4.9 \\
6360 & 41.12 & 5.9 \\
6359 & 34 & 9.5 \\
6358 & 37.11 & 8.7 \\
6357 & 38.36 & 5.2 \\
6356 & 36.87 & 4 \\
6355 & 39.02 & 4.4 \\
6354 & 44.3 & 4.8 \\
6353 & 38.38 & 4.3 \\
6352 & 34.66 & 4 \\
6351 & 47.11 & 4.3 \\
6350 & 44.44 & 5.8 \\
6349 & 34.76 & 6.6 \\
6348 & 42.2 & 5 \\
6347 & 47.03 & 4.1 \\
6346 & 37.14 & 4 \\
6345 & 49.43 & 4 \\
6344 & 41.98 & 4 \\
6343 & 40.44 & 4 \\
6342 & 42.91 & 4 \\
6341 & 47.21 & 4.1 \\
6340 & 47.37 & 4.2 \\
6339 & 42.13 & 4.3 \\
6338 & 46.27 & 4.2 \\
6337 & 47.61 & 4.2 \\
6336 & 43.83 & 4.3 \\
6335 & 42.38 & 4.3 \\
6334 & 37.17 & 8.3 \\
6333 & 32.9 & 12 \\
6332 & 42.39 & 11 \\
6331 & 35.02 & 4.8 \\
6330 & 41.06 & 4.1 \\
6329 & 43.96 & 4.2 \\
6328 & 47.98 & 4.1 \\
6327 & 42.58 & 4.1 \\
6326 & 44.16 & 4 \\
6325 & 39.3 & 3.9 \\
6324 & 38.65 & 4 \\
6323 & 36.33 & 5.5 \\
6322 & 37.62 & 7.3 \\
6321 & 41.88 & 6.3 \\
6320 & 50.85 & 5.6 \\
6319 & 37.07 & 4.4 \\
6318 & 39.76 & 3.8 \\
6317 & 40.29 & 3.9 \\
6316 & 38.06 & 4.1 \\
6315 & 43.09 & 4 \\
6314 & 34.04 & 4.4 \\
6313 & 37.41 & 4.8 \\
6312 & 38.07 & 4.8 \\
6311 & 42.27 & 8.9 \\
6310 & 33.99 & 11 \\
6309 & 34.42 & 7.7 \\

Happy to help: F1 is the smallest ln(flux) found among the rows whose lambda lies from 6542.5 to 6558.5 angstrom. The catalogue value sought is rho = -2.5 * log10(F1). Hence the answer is -1.40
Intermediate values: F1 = 3.63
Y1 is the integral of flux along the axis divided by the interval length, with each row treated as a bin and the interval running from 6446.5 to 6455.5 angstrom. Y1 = 40.6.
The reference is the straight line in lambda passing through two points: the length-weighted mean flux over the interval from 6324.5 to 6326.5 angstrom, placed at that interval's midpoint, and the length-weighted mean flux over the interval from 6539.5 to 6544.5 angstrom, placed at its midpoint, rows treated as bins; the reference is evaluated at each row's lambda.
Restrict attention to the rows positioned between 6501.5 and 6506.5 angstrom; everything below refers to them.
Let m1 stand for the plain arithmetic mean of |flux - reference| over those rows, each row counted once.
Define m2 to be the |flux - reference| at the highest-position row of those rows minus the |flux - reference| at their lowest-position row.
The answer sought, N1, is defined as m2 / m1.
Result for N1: -1.8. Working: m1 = 5.6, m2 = -10.2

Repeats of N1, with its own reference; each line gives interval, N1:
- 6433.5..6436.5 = 0.2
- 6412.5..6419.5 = 0.5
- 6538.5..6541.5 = -0.4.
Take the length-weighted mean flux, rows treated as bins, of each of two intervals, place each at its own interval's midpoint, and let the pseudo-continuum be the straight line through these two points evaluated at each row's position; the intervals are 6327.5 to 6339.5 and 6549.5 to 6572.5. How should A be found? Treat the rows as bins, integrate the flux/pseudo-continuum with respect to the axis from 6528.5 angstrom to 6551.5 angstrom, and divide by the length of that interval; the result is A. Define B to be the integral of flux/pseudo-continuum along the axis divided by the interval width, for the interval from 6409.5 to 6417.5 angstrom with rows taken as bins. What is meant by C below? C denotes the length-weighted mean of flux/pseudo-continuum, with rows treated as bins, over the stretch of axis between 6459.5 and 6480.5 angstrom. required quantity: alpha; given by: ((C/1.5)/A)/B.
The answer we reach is 0.84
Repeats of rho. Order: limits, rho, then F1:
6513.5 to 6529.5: -1.39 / 3.59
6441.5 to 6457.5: -1.37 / 3.54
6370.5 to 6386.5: -1.40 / 3.64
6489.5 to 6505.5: -1.37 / 3.54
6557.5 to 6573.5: -1.40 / 3.62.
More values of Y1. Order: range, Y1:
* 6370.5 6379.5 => 42.8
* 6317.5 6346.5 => 42.0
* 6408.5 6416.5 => 41.5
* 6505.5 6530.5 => 43.1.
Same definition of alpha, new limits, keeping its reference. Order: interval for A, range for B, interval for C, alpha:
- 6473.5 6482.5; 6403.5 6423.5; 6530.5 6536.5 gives 0.78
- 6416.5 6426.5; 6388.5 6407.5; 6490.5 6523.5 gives 0.67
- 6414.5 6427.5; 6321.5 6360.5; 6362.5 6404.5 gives 0.78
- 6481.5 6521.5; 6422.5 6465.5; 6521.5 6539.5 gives 0.84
